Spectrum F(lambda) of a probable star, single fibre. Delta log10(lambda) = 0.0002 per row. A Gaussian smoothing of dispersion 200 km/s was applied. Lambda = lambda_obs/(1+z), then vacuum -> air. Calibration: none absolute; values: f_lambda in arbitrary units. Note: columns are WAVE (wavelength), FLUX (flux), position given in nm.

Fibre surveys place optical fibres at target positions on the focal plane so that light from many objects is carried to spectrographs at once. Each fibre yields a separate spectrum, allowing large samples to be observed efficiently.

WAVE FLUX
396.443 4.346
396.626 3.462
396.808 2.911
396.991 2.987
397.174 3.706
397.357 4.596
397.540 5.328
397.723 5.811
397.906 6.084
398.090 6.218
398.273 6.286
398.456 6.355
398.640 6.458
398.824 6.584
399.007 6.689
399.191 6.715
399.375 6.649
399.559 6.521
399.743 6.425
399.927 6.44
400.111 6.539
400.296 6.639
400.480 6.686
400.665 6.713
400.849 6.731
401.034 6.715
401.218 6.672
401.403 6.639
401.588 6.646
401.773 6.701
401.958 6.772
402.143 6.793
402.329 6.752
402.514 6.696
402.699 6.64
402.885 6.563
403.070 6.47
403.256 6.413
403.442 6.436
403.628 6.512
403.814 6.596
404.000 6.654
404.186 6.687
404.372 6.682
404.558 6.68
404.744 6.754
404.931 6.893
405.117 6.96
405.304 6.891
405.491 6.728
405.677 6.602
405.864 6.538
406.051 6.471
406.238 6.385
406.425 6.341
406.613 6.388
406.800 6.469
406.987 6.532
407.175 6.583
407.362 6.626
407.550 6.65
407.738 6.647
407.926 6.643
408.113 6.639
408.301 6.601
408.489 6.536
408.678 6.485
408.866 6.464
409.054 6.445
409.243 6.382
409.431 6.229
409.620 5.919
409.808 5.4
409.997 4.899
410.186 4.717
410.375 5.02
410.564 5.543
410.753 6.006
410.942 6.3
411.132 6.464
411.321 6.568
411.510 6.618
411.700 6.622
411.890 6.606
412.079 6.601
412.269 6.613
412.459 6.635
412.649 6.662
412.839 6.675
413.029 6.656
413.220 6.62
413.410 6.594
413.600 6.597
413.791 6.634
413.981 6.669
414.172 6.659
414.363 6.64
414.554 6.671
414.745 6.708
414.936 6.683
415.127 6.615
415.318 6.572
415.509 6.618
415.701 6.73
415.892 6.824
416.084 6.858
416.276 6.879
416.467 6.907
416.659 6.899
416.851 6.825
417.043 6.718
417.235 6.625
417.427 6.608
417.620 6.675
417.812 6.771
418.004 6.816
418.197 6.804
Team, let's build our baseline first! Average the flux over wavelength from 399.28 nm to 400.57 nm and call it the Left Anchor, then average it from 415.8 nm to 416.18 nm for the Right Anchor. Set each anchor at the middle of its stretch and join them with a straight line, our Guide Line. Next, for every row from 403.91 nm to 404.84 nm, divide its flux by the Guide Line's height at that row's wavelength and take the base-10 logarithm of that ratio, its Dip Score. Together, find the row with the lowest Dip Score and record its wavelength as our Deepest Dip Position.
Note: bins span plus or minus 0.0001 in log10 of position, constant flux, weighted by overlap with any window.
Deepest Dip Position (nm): 404.000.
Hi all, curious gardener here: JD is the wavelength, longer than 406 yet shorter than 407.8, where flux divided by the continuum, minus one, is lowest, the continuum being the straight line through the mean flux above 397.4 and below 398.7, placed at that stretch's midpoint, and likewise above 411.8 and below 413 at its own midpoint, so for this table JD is 406.425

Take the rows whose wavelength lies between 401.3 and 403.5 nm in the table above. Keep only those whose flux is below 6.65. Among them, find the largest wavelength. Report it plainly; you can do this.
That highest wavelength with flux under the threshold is 403.442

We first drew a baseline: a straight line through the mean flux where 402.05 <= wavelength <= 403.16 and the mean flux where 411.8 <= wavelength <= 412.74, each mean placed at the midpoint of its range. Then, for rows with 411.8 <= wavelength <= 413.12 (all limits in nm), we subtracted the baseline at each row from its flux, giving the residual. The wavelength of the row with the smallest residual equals 412.079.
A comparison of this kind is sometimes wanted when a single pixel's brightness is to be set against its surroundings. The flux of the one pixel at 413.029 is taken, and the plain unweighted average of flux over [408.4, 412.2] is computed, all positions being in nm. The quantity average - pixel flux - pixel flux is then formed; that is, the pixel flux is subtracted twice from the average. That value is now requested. -7.2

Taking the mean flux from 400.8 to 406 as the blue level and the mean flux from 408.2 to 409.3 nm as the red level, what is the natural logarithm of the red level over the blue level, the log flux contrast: -0.028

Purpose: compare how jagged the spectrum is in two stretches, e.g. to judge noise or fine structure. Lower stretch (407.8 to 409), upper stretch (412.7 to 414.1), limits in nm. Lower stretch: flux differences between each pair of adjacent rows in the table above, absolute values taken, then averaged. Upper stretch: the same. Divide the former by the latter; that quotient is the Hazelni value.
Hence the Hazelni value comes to 1.4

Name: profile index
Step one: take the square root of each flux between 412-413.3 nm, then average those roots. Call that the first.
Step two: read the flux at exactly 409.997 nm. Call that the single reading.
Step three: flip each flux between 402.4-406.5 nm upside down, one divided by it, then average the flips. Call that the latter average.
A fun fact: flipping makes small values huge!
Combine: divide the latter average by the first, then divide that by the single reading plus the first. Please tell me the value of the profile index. 0.0079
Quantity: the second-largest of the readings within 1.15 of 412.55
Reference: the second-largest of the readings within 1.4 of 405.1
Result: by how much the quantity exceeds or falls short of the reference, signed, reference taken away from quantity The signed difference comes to -0.2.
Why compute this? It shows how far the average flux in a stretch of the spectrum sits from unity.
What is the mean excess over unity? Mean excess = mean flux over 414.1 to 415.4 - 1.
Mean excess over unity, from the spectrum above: 5.65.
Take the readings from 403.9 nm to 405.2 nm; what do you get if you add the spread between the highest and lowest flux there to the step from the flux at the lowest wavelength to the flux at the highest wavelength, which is 0.61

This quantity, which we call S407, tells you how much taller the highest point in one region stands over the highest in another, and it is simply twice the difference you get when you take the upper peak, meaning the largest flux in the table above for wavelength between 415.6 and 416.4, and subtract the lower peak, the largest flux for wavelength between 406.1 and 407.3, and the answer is 0.6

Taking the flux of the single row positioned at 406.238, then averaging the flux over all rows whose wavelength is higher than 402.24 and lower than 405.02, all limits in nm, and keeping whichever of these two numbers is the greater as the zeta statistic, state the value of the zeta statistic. 6.63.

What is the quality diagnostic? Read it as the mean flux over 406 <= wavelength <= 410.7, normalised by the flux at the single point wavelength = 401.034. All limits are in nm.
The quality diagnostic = 0.92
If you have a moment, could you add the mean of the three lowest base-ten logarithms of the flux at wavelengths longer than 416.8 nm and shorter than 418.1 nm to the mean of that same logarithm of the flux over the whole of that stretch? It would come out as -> 1.649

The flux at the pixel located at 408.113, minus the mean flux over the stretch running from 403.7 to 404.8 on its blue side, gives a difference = -0.04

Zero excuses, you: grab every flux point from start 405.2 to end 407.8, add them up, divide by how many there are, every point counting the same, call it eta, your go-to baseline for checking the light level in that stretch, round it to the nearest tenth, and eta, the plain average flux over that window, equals 6.6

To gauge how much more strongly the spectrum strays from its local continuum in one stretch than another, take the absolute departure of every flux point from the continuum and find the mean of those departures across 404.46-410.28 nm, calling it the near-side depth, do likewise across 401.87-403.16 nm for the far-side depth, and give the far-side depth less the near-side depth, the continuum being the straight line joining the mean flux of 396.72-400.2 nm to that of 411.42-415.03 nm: 0.23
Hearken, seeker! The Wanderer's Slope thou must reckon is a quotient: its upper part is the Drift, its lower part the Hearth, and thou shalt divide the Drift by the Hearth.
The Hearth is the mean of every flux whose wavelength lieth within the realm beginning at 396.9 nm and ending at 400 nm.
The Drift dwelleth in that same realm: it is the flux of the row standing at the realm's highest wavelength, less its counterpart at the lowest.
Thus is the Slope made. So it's 0.59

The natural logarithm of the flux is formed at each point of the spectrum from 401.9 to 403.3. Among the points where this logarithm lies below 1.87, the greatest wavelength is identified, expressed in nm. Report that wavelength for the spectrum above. 403.256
